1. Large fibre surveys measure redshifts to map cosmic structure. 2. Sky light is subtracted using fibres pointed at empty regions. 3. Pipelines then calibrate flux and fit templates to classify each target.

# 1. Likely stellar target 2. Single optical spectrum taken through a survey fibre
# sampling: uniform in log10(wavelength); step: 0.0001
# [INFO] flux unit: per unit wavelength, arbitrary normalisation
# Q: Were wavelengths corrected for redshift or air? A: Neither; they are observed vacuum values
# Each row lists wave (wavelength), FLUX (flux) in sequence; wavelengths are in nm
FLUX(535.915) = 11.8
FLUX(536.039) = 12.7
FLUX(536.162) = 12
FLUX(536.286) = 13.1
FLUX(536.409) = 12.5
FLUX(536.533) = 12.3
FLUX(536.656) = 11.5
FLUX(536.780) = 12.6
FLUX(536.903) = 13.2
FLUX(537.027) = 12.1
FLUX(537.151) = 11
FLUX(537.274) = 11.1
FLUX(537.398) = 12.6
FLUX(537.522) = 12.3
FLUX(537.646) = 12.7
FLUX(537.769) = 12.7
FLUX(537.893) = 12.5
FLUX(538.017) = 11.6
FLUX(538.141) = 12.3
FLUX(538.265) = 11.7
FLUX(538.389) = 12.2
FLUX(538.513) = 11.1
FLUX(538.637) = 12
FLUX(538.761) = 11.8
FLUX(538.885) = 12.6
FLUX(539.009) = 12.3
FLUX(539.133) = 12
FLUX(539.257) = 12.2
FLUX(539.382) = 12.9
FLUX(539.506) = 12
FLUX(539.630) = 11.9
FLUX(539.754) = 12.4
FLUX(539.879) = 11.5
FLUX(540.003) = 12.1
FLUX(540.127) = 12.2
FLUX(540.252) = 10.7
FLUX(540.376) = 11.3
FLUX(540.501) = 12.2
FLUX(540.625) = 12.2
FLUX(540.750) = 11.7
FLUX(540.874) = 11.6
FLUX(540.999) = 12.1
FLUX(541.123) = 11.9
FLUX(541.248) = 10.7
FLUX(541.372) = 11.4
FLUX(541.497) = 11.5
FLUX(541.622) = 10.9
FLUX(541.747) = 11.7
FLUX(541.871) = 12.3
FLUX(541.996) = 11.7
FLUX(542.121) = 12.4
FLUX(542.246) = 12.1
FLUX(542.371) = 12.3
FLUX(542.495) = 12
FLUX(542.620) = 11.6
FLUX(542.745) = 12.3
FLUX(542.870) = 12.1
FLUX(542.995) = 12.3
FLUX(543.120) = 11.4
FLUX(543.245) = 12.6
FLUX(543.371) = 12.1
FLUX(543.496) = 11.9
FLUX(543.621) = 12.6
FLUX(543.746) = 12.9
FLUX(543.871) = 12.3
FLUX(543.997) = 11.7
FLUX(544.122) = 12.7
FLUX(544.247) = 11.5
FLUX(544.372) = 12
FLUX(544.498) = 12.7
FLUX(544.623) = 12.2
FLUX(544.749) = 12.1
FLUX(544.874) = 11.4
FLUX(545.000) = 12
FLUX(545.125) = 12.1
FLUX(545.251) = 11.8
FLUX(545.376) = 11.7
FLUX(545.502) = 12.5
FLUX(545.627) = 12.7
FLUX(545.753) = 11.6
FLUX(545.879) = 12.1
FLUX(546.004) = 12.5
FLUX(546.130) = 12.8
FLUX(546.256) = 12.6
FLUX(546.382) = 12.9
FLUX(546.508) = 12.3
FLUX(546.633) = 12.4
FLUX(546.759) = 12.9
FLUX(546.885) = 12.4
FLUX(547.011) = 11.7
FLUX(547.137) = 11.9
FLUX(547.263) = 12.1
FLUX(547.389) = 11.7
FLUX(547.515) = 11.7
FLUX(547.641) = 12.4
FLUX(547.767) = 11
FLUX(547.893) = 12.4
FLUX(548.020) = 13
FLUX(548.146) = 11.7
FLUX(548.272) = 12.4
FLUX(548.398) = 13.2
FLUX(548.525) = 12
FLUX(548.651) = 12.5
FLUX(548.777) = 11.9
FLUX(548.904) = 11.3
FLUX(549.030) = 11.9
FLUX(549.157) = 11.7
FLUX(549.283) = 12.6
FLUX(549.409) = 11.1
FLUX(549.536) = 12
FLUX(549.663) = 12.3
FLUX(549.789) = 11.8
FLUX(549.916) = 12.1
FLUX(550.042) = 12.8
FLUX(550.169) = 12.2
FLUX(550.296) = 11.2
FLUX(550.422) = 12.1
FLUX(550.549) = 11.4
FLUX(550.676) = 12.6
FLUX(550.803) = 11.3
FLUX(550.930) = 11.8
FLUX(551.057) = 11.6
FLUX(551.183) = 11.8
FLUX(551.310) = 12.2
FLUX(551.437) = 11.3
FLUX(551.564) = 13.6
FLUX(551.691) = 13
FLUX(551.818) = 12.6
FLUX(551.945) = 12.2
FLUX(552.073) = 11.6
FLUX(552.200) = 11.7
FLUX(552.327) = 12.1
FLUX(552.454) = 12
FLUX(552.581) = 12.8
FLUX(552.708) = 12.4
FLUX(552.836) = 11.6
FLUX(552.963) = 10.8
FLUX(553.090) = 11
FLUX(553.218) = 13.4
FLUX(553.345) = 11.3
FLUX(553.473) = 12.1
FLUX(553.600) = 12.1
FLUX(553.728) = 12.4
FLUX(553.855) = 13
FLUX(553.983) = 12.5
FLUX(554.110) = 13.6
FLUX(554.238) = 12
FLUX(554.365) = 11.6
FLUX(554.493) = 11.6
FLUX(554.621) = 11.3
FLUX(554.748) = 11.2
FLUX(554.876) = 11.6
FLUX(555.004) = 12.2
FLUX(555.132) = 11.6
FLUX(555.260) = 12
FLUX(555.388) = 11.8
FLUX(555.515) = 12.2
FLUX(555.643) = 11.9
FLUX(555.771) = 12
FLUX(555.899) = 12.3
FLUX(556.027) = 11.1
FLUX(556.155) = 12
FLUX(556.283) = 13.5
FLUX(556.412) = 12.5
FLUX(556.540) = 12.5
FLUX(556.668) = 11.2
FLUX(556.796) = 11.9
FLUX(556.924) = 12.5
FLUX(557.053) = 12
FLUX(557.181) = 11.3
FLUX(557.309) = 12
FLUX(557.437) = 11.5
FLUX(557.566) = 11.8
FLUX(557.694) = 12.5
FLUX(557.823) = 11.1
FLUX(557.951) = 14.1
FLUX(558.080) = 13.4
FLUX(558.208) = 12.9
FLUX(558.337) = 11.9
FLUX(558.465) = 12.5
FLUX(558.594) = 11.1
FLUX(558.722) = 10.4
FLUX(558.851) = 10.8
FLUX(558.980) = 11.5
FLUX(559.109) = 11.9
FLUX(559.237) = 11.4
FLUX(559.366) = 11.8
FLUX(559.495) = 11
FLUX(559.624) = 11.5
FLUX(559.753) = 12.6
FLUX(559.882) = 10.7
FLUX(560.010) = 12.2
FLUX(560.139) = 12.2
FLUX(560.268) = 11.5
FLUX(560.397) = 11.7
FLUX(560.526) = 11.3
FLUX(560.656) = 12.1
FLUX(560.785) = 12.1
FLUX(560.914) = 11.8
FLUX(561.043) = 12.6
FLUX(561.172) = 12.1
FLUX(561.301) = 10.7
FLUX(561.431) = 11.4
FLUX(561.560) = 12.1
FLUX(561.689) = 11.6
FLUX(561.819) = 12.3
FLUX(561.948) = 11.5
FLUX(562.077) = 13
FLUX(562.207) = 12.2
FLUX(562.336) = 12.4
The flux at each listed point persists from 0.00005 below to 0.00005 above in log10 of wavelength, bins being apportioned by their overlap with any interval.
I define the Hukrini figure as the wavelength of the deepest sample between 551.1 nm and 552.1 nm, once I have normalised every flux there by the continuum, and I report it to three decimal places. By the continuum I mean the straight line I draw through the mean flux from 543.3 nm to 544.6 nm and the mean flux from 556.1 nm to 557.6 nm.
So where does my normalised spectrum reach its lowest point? 551.437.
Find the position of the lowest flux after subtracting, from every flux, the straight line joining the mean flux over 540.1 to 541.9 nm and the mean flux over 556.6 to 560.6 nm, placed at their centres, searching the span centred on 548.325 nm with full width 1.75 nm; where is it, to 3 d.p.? 547.767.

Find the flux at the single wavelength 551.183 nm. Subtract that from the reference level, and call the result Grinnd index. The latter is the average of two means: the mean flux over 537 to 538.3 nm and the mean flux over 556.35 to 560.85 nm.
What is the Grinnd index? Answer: 0.16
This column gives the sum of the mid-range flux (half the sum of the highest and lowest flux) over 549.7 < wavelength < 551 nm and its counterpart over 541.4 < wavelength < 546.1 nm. 23.9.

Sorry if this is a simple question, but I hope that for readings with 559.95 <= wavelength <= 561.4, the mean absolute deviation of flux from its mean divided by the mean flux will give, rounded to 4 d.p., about 0.0342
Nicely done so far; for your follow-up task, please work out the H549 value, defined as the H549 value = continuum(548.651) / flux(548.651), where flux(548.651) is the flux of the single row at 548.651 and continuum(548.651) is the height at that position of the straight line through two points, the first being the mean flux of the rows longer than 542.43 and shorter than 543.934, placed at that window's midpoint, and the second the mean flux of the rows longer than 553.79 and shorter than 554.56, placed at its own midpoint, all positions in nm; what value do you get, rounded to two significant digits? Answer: 0.98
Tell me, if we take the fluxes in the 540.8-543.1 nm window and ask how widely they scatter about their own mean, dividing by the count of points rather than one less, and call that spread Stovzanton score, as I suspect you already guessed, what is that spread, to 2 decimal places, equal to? 0.47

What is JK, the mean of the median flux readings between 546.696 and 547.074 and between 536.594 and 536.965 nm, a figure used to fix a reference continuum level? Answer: 12.5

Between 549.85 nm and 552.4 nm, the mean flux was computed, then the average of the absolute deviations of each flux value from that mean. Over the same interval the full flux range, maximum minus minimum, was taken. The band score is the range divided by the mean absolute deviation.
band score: 5.0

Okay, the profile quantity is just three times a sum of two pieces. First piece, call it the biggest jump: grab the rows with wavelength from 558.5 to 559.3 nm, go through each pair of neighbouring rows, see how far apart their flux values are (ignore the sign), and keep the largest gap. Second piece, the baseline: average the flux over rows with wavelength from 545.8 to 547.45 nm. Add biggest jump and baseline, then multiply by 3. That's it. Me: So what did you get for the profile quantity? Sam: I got 39.1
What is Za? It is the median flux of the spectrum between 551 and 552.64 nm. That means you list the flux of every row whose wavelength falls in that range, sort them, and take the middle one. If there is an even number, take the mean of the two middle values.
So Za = 12.10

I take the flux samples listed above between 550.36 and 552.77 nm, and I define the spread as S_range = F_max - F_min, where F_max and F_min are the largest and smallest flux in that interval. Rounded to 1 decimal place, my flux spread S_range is 2.3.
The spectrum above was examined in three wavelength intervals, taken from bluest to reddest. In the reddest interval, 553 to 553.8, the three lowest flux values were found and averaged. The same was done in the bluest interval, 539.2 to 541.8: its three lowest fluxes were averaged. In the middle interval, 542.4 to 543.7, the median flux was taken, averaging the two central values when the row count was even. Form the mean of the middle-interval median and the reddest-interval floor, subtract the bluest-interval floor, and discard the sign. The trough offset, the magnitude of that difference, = 1.0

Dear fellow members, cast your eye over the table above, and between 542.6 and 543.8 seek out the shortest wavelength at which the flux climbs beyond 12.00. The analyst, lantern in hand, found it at 542.745 nm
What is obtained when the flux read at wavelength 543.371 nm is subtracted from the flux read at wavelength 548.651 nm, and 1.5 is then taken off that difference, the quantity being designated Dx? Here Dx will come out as -1.1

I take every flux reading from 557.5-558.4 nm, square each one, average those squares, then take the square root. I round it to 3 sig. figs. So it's 12.6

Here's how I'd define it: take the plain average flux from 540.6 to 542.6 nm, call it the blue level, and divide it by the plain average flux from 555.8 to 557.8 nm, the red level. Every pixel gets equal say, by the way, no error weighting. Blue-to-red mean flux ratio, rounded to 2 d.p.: 0.98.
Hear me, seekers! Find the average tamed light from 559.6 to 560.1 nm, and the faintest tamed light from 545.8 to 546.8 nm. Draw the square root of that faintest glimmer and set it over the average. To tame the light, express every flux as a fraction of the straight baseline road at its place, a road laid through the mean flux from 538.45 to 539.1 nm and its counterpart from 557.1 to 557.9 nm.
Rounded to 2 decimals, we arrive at 1.00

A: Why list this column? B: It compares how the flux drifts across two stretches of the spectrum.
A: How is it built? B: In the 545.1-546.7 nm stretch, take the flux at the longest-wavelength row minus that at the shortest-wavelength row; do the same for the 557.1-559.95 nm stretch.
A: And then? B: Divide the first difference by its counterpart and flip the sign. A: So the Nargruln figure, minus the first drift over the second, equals 0.50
